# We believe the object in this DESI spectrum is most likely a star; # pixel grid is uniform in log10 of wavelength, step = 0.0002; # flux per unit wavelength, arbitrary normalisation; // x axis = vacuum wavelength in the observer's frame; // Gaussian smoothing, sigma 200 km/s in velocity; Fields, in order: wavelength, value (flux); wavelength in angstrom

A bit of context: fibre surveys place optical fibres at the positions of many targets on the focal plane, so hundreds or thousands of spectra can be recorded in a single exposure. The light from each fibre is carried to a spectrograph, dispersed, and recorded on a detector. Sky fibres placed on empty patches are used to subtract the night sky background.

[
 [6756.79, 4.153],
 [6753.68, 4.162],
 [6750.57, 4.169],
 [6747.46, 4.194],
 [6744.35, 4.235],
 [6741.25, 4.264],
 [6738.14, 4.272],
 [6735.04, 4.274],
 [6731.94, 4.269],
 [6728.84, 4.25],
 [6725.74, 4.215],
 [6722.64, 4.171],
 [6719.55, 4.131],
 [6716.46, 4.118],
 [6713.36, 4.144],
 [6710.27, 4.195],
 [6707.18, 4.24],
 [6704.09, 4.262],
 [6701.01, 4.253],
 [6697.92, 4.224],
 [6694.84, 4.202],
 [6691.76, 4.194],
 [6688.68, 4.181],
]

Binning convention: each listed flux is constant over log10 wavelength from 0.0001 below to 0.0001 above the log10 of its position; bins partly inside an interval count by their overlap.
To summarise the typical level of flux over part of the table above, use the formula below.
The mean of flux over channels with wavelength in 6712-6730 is 4.17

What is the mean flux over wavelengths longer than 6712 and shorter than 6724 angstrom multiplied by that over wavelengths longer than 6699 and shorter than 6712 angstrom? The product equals 17.5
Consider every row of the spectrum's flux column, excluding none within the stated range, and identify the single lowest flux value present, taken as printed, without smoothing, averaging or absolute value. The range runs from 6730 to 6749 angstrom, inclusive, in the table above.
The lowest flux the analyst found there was 4.194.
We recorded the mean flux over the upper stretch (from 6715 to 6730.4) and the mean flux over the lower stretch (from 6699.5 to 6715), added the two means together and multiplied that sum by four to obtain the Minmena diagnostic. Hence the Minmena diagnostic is 33.6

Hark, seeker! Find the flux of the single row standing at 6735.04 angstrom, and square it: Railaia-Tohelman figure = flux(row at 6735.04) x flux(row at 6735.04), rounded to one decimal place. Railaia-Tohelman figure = 18.3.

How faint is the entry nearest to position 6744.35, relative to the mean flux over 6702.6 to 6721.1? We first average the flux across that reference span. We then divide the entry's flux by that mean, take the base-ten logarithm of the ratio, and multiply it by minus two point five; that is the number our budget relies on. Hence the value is -0.014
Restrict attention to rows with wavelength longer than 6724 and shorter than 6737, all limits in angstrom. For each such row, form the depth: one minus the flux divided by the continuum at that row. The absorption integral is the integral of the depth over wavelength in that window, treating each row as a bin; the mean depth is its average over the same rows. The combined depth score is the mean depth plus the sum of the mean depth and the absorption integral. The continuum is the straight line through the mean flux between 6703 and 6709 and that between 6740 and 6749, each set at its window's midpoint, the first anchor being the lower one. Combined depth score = -0.05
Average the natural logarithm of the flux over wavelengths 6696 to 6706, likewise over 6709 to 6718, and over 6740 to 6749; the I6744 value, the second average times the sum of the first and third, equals 4.11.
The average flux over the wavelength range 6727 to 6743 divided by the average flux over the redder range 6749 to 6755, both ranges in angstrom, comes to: 1.024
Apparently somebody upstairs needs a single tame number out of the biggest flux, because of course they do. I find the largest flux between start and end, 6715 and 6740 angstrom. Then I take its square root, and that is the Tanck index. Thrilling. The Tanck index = 2.07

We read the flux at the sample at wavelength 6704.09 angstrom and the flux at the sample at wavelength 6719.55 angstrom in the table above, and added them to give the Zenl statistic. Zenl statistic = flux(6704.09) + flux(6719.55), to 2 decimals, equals 8.39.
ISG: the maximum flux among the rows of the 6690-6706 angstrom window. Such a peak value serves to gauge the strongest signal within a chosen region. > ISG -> 4.262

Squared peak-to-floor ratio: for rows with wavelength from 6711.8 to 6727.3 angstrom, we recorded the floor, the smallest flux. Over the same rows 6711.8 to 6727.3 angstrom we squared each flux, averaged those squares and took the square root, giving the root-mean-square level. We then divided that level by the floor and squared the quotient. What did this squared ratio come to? 1.02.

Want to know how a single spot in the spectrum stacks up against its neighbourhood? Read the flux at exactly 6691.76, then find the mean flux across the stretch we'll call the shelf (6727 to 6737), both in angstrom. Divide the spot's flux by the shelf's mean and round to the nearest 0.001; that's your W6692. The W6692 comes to 0.984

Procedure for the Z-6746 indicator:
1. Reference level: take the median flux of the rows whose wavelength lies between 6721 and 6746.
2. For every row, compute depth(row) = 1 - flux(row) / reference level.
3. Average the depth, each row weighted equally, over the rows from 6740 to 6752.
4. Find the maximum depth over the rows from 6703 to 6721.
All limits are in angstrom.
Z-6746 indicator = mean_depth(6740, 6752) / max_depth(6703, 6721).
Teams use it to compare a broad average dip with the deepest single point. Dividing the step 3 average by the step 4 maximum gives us 0.30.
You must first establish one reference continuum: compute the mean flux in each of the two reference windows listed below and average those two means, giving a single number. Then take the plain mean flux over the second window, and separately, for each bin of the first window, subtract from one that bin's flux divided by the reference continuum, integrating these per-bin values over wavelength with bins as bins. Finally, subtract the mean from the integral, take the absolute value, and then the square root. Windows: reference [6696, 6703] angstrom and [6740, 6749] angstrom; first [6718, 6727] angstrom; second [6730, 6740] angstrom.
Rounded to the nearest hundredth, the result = 2.03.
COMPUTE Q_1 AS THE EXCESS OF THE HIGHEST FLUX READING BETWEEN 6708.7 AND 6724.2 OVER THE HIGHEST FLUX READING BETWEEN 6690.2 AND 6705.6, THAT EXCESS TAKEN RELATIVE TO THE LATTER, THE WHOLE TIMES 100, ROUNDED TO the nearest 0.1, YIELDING -1.6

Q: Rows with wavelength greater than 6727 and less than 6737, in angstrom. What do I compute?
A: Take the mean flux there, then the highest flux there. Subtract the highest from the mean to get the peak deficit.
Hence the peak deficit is -0.010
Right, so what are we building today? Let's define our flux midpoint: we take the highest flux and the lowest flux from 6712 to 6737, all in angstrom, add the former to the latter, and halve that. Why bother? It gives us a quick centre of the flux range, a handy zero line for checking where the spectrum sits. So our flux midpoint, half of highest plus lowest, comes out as 4.20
